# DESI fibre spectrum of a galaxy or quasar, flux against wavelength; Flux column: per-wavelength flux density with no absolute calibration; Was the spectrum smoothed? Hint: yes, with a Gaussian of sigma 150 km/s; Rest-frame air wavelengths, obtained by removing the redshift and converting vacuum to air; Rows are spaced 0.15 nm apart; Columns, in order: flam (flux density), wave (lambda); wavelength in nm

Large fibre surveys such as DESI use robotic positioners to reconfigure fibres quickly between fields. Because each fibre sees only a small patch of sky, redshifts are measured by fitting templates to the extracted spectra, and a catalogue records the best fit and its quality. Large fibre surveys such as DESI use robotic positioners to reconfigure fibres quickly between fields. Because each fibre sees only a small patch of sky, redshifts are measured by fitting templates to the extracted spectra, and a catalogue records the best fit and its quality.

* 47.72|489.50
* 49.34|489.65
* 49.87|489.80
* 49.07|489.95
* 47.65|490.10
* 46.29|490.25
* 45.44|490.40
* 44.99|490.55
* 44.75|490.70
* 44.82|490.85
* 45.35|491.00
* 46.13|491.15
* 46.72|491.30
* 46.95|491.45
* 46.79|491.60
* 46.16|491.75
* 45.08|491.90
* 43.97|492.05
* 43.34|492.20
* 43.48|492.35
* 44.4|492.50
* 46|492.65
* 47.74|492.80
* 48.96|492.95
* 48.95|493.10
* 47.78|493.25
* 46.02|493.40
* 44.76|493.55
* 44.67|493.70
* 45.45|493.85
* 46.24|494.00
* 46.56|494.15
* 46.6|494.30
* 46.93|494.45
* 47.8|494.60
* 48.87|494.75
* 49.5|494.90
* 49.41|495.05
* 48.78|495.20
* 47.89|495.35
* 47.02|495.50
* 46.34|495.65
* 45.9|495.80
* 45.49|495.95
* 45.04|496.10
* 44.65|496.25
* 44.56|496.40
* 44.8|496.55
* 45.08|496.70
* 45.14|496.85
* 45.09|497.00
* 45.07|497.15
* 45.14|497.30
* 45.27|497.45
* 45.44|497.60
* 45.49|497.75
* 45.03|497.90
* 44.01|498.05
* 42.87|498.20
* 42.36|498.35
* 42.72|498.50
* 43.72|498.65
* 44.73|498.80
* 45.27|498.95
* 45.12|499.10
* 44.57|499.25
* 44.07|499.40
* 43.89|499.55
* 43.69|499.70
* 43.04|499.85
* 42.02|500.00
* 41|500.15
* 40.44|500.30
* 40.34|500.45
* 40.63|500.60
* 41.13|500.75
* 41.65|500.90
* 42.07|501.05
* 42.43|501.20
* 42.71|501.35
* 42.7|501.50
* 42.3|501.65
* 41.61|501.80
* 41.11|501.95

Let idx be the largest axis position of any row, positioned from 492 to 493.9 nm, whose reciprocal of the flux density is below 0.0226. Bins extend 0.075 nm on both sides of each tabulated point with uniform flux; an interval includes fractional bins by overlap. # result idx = 493.85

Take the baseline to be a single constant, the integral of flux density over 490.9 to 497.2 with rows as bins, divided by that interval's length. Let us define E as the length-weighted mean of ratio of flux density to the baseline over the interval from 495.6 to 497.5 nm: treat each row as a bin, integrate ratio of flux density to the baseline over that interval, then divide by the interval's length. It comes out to 0.98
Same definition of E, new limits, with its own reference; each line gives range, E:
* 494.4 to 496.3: 1.02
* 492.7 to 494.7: 1.01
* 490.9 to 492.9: 0.99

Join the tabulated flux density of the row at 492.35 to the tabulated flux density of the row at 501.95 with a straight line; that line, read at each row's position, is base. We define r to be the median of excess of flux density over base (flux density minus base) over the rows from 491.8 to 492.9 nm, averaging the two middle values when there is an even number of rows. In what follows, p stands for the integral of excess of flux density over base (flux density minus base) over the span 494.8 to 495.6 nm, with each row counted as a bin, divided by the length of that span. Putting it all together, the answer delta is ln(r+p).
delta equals 1.9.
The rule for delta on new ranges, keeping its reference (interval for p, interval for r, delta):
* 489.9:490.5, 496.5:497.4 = 1.7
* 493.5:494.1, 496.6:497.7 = 1.6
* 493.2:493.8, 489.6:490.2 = 2.0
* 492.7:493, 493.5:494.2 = 2.0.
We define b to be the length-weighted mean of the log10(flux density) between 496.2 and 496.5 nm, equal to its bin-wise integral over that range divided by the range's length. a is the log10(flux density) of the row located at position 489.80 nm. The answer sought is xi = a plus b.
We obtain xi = 3.35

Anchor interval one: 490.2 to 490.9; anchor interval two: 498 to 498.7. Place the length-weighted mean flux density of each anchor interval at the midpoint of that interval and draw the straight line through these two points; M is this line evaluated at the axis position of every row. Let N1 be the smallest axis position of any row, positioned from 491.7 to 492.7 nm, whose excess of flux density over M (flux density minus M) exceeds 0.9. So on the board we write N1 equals 491.75 nm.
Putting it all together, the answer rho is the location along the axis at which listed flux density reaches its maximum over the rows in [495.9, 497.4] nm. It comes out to 495.95 nm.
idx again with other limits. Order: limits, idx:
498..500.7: 499.25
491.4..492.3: 491.90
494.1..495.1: 495.05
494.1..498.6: 497.90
